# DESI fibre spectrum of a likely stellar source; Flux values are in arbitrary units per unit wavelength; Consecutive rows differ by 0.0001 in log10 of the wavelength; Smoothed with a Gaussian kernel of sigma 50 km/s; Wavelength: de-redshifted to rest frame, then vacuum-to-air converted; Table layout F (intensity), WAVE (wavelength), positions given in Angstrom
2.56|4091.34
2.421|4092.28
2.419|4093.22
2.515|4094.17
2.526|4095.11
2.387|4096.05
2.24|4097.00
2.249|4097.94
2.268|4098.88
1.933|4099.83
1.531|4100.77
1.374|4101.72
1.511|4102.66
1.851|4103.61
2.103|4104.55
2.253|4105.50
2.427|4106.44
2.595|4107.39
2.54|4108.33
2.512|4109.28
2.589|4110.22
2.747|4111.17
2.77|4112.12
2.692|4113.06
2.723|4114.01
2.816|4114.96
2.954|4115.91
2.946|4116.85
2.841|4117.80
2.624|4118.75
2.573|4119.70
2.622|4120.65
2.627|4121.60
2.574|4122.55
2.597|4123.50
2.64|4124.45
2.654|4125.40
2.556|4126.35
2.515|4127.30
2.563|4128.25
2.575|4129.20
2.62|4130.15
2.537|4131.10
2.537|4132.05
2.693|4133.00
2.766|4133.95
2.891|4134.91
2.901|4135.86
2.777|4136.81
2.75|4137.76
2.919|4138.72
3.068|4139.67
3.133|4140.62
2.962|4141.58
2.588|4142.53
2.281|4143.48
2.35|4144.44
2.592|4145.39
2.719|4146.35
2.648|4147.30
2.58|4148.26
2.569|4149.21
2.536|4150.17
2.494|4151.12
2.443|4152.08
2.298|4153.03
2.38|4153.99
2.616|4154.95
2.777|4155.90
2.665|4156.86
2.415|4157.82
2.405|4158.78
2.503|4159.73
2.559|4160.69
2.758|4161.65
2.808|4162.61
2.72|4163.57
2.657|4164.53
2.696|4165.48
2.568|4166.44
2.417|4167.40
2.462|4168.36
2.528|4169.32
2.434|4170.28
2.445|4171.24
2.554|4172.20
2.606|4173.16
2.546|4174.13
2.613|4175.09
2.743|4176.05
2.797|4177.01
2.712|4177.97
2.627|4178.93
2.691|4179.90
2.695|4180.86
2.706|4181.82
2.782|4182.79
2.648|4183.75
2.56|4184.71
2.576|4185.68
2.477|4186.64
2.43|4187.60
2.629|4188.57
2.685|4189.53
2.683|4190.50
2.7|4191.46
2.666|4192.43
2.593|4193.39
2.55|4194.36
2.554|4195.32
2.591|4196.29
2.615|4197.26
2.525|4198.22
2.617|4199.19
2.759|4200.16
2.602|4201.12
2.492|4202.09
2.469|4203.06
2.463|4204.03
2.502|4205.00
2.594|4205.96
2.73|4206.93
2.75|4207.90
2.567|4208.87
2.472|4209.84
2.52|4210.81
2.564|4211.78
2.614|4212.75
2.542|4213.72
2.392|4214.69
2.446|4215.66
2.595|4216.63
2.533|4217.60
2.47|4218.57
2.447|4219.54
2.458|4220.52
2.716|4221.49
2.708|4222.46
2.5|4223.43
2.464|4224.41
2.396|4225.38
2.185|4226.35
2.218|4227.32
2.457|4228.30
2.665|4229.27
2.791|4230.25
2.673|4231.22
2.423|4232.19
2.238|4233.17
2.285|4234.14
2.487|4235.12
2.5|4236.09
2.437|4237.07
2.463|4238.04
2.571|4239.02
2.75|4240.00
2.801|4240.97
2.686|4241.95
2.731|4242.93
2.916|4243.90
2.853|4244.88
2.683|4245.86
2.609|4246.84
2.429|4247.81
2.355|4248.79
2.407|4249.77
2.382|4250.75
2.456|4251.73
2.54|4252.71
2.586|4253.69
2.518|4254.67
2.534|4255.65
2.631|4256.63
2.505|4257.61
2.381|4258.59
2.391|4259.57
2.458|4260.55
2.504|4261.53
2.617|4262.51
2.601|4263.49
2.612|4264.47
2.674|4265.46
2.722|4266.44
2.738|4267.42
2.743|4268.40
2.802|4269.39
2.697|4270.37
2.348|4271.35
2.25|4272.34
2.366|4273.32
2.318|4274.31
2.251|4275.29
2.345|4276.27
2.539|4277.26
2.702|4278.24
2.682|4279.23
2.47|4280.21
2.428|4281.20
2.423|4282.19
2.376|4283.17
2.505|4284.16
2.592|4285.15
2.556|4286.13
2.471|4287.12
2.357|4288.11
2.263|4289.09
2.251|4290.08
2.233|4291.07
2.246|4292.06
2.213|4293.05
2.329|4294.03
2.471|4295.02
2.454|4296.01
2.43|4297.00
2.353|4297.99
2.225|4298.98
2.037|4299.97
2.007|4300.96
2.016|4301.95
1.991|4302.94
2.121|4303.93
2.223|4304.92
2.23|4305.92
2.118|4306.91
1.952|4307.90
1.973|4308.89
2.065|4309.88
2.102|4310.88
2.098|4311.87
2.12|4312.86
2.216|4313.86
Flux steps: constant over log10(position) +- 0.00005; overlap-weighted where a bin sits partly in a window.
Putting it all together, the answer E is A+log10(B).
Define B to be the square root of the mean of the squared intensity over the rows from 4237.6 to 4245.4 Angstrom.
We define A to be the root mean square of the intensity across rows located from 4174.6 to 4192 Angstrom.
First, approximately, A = 2.65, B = 2.72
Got 3.09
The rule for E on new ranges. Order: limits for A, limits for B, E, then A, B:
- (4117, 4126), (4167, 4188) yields 3.05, 2.64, 2.60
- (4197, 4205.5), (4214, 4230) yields 2.96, 2.56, 2.48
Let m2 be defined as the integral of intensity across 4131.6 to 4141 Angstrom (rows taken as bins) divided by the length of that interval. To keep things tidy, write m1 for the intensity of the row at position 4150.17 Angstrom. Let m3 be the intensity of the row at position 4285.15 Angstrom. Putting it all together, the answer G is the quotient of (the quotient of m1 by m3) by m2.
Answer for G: 0.34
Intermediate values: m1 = 2.536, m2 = 2.84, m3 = 2.592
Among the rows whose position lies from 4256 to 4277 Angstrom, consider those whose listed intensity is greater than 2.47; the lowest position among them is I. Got 4256.63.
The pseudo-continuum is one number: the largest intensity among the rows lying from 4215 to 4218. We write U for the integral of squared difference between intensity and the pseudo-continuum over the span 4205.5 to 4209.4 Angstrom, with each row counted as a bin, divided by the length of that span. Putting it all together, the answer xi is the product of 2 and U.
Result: 0.02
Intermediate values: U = 0.011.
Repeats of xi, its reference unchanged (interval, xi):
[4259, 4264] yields 0.03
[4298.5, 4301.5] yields 0.53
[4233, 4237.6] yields 0.10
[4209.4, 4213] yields 0.01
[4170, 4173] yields 0.03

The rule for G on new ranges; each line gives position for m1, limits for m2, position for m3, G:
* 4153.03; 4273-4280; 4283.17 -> 0.39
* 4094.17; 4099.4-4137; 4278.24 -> 0.37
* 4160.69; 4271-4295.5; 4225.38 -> 0.45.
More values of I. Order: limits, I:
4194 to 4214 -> 4194.36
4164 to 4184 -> 4164.53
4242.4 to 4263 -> 4242.93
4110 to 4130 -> 4110.22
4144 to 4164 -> 4145.39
